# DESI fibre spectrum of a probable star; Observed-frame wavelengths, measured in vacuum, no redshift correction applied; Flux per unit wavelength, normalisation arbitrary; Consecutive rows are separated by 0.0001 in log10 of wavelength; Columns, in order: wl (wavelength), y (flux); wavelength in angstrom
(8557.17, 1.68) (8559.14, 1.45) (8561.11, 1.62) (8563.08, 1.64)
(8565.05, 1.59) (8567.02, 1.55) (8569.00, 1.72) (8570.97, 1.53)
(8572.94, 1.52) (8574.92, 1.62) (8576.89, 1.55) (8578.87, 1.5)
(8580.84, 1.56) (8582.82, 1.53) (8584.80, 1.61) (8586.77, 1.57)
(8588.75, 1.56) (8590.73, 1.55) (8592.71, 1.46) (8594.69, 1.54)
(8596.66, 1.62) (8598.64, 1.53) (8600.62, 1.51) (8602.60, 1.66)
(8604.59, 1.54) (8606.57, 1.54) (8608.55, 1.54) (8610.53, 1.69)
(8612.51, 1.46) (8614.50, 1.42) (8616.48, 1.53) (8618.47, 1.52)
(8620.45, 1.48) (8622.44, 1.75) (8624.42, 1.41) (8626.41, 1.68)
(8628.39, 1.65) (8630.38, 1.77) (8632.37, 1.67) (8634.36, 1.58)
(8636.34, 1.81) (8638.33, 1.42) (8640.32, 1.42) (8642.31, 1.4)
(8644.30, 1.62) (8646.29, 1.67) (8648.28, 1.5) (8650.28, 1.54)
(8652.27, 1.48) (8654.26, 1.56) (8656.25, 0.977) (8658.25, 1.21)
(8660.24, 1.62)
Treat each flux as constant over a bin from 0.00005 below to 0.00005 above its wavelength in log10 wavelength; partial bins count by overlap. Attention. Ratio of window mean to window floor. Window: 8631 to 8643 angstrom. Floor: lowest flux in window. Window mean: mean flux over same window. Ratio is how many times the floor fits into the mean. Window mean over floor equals 1.11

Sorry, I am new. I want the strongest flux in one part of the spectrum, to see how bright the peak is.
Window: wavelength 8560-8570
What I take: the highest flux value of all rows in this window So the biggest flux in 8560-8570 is 1.72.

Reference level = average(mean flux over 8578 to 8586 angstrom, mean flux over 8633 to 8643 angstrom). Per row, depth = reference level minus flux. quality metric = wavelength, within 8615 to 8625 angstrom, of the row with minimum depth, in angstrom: 8622.44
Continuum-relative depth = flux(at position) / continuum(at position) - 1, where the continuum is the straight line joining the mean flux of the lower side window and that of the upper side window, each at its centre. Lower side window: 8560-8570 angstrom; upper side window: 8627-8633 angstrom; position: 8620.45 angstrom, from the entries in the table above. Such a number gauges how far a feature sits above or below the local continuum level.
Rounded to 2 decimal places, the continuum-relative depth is -0.12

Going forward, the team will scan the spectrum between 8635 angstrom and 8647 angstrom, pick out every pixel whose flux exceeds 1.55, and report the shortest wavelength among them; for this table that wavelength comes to 8636.34 angstrom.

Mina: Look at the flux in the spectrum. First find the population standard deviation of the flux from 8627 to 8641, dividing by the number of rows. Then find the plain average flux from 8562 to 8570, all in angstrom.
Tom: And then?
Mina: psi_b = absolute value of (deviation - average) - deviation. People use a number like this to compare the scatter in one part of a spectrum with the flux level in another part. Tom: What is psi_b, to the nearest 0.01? 1.34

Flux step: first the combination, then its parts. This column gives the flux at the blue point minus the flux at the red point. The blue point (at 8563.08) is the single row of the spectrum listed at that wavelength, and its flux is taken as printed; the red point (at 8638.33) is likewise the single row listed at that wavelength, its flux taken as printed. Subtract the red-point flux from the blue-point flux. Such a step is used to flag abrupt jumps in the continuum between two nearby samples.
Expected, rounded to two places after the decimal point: 0.22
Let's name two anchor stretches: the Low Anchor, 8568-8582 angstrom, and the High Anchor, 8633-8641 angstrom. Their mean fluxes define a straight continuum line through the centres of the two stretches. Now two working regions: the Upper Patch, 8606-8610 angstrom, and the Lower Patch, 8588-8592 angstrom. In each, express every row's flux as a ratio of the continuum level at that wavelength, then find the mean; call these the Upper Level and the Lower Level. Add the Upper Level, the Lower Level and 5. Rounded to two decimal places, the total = 6.98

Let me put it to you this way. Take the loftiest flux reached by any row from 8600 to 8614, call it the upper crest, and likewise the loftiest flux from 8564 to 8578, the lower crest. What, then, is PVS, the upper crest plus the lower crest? 3.41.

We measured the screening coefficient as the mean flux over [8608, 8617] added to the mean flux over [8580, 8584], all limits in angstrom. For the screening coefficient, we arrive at 3.07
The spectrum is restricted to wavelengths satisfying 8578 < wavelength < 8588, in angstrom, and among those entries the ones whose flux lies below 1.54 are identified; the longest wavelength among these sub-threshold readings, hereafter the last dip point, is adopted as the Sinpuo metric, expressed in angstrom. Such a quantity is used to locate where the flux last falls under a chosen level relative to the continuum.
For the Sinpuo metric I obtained 8582.82 angstrom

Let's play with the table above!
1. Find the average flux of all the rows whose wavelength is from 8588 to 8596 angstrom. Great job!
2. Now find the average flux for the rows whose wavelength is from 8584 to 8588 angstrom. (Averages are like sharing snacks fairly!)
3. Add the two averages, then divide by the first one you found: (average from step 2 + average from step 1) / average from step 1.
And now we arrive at 2.04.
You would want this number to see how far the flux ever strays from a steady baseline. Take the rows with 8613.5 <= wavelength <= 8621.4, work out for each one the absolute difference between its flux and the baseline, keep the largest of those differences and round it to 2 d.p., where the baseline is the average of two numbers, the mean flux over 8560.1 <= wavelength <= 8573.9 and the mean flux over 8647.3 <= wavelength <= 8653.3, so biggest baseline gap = 0.13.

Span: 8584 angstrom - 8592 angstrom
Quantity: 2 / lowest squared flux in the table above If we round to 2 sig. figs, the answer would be 0.83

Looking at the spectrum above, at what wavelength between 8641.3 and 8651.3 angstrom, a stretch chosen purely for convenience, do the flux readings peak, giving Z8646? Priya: 8646.29 angstrom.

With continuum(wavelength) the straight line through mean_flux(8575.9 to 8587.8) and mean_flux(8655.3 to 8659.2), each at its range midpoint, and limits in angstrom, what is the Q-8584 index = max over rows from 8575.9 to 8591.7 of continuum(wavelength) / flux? 1.05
